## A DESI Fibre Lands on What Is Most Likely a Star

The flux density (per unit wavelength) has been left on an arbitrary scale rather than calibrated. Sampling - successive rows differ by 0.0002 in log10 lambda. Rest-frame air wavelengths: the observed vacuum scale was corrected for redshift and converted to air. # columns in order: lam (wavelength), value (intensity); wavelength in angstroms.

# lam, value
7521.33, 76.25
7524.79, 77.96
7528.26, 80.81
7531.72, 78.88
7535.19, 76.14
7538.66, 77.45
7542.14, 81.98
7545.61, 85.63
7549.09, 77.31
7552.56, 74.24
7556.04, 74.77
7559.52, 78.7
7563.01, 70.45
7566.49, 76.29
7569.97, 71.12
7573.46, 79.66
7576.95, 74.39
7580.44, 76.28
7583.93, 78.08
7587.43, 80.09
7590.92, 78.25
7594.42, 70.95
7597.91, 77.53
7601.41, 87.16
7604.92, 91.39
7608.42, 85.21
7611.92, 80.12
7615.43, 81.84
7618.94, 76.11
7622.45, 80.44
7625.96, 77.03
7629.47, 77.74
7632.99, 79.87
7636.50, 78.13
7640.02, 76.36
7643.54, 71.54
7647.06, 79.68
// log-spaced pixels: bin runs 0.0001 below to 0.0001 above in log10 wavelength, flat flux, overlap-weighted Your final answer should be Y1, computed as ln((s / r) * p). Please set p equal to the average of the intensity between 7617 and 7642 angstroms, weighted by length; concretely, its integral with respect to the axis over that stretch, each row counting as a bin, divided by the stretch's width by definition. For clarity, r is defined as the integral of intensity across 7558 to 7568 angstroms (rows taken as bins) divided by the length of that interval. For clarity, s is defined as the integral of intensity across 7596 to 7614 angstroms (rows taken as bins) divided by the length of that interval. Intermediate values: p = 77.9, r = 75.0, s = 84.1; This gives 4.47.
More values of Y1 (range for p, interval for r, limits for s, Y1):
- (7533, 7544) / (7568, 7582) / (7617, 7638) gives 4.40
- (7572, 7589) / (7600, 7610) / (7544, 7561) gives 4.23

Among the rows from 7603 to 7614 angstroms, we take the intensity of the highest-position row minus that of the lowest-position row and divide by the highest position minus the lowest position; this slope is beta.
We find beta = -1.6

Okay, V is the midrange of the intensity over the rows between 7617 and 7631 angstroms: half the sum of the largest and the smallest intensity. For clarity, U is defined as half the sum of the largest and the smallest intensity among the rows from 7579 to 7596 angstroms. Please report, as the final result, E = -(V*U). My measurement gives -5911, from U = 75.5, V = 78.3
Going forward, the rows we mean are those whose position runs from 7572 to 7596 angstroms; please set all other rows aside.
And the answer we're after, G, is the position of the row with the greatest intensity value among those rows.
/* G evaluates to 7587.43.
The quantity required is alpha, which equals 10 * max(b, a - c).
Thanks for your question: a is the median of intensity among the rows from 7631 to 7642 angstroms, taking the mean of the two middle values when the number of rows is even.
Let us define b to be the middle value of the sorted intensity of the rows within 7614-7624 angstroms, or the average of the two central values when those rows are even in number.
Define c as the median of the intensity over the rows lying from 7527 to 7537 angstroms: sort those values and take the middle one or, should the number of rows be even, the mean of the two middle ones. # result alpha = 804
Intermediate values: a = 78.1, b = 80.4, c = 78.9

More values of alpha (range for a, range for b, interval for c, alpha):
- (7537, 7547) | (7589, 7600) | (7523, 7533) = 775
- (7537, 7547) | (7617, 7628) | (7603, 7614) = 770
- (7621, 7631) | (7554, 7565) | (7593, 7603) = 748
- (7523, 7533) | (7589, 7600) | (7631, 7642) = 775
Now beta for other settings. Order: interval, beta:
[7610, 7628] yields -0.2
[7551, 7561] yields 0.6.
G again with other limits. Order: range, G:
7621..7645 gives 7622.45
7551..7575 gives 7573.46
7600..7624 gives 7604.92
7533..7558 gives 7545.61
